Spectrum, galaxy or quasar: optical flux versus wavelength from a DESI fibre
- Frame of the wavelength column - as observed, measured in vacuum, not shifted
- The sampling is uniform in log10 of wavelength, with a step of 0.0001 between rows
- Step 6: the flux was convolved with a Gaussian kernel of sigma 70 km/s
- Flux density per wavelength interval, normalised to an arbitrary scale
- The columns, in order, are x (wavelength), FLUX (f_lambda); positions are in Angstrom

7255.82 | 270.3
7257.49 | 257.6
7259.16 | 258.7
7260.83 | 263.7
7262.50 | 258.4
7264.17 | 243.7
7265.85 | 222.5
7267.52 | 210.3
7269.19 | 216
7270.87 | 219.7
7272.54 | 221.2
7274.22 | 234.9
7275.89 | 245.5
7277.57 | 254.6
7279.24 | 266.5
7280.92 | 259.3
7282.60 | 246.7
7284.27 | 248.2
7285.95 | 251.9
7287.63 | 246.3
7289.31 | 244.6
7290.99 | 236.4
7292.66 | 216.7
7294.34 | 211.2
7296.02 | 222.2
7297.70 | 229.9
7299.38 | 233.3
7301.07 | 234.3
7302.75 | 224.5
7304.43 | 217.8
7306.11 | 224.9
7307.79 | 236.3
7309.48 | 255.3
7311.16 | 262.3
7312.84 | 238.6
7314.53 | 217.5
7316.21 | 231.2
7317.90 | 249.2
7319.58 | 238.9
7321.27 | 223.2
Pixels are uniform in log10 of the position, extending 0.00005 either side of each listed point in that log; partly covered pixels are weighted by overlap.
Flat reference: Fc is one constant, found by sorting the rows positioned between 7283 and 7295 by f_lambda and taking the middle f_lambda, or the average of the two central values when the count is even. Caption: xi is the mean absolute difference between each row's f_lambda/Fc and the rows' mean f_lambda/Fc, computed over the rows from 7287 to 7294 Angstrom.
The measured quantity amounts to 0.039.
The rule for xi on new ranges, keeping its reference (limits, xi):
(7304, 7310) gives 0.050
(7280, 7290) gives 0.017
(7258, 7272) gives 0.080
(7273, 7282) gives 0.039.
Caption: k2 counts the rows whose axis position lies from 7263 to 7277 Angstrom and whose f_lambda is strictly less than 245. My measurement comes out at 7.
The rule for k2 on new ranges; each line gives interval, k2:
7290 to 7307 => 10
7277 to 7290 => 1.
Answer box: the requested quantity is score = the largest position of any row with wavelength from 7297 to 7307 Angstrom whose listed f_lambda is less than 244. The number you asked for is 7306.11 Angstrom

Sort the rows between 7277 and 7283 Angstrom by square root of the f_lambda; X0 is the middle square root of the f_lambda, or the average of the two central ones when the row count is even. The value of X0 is 16.0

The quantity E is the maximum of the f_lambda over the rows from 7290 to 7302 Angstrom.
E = 236.4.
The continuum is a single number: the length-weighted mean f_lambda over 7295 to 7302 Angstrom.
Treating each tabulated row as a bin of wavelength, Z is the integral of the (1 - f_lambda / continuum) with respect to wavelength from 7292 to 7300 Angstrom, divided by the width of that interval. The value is 0.029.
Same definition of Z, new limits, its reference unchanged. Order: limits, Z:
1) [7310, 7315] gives -0.057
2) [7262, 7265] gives -0.092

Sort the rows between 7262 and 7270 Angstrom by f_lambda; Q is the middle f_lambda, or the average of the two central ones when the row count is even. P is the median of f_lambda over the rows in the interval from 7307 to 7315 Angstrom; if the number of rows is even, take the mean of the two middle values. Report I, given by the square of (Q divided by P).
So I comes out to 0.9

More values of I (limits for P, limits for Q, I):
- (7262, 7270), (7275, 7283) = 1.3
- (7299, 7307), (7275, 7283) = 1.3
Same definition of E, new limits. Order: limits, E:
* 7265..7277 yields 245.5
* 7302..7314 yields 262.3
